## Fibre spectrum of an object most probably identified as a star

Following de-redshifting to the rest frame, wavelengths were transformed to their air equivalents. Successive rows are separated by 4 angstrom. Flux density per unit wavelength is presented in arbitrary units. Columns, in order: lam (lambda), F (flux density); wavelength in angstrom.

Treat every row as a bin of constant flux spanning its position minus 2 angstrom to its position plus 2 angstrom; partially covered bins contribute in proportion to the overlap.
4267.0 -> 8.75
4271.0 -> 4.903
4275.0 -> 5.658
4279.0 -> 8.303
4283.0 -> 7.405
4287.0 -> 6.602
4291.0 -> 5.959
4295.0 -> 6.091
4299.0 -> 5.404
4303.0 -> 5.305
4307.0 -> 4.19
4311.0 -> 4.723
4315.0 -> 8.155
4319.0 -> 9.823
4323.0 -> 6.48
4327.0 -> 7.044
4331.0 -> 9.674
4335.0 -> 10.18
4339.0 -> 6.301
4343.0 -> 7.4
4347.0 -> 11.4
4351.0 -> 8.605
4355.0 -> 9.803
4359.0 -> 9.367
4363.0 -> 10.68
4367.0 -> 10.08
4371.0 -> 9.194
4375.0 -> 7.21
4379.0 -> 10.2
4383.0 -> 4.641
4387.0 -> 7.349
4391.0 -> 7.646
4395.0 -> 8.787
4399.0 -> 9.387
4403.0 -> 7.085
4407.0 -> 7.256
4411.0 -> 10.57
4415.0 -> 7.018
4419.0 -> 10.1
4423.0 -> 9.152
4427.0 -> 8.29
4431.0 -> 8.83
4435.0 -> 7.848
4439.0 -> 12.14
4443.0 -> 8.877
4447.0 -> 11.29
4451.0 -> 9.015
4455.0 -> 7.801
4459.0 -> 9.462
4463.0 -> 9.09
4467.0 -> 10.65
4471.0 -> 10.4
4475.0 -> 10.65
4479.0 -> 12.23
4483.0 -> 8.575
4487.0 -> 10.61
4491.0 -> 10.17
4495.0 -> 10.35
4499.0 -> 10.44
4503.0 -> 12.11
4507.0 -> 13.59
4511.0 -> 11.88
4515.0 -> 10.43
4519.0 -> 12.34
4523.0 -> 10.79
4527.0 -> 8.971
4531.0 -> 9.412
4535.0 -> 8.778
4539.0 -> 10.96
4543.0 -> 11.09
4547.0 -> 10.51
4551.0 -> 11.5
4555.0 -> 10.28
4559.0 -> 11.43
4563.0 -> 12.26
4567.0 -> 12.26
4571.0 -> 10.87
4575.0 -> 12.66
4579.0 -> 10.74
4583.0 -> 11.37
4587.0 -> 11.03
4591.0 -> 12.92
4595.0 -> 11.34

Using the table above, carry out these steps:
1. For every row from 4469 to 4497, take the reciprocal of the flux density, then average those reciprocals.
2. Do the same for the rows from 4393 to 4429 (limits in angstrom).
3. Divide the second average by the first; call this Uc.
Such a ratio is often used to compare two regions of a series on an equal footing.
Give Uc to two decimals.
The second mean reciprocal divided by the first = 1.22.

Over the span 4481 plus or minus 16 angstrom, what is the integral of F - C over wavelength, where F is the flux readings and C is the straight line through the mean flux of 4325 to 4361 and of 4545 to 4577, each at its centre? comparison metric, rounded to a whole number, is -2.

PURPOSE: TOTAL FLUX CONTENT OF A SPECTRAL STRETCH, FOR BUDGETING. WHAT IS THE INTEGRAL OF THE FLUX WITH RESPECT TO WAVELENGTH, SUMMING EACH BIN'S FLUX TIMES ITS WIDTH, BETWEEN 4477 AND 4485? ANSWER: 83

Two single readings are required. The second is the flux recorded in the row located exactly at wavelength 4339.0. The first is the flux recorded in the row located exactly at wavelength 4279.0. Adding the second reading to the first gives 14.6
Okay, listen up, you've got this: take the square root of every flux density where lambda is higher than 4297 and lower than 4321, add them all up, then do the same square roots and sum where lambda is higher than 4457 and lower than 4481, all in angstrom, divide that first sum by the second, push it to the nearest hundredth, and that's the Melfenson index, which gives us 0.77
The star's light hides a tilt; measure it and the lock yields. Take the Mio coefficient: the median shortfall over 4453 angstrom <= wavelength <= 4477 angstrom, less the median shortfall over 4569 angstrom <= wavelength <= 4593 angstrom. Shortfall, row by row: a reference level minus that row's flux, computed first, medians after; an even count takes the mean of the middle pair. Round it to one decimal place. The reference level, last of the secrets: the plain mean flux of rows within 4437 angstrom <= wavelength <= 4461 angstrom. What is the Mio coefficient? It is 1.3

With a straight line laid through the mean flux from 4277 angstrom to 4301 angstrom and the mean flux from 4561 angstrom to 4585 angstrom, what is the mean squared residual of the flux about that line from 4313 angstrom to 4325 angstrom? 2.9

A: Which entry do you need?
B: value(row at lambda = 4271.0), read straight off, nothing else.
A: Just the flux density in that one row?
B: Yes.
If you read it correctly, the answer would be 4.903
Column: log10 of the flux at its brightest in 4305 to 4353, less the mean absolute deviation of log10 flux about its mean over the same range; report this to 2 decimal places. 0.95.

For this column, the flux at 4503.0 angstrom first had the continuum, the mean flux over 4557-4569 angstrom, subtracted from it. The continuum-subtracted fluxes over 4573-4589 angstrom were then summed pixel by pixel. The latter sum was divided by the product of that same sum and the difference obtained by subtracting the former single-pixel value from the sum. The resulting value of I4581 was -0.44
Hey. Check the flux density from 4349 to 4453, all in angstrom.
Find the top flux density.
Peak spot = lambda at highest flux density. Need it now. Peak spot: 4439.0 angstrom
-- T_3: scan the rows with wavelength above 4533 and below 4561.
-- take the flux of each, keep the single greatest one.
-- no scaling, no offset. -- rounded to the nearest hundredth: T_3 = 11.50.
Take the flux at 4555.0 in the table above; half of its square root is 1.60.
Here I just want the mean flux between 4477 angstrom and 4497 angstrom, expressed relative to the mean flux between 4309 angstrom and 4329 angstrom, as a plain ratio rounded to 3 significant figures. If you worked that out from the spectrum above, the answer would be 1.43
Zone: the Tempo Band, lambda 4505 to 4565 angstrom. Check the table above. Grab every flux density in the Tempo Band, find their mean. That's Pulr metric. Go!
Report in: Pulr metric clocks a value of 10.9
